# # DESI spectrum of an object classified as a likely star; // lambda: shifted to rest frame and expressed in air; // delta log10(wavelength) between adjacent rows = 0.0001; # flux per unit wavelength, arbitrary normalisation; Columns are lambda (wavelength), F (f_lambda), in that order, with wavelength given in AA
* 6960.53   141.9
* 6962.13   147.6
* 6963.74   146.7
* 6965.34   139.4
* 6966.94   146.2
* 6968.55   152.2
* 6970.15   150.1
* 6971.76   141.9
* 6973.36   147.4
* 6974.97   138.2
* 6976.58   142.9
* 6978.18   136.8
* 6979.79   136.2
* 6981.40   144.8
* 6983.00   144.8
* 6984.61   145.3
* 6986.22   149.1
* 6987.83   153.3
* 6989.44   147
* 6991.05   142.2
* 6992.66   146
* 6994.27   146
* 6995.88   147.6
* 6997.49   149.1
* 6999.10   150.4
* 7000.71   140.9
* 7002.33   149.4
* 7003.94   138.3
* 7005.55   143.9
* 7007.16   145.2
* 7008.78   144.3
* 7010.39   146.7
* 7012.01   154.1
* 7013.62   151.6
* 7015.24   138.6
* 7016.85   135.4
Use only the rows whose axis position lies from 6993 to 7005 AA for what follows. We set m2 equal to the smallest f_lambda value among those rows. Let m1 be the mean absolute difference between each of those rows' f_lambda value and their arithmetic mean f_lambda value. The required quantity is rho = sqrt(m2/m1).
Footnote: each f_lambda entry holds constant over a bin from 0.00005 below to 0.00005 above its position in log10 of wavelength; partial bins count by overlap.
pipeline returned 6.17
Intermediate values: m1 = 3.6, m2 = 138.3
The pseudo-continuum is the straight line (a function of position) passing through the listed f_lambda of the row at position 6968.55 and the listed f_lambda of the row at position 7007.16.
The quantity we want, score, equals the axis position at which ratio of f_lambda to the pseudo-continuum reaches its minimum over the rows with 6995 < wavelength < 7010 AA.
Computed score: 7003.94 AA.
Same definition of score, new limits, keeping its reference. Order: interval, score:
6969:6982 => 6979.79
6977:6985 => 6979.79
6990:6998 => 6991.05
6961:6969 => 6965.34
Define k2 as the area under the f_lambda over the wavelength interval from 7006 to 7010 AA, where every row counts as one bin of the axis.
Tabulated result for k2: 580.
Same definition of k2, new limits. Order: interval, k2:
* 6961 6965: 583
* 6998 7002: 585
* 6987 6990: 451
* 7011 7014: 458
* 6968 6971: 453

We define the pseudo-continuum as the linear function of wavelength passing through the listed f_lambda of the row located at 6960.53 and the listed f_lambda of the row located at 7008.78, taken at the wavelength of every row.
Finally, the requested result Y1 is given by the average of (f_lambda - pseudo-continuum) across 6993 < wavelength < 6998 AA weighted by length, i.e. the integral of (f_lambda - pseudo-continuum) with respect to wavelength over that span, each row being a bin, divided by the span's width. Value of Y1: 4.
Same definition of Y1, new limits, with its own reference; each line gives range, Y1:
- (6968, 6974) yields 5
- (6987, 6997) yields 4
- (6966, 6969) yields 6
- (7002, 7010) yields 0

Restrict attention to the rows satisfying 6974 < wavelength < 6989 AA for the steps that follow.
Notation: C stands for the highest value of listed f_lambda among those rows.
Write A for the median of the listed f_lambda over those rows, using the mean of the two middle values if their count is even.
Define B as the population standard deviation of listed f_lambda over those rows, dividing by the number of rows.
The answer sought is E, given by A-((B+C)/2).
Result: 65.5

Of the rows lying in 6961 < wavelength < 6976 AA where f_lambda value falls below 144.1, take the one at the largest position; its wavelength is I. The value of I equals 6974.97 AA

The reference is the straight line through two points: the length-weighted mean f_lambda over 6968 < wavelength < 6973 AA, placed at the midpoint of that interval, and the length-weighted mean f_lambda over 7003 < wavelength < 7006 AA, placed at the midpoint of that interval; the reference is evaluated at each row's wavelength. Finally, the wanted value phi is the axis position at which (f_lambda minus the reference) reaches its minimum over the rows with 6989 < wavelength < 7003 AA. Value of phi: 6991.05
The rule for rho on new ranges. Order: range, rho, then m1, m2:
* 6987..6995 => 7.40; 2.6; 142.2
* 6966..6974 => 7.03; 2.9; 141.9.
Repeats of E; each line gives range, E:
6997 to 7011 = 68.1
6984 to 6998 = 68.9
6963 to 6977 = 67.9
